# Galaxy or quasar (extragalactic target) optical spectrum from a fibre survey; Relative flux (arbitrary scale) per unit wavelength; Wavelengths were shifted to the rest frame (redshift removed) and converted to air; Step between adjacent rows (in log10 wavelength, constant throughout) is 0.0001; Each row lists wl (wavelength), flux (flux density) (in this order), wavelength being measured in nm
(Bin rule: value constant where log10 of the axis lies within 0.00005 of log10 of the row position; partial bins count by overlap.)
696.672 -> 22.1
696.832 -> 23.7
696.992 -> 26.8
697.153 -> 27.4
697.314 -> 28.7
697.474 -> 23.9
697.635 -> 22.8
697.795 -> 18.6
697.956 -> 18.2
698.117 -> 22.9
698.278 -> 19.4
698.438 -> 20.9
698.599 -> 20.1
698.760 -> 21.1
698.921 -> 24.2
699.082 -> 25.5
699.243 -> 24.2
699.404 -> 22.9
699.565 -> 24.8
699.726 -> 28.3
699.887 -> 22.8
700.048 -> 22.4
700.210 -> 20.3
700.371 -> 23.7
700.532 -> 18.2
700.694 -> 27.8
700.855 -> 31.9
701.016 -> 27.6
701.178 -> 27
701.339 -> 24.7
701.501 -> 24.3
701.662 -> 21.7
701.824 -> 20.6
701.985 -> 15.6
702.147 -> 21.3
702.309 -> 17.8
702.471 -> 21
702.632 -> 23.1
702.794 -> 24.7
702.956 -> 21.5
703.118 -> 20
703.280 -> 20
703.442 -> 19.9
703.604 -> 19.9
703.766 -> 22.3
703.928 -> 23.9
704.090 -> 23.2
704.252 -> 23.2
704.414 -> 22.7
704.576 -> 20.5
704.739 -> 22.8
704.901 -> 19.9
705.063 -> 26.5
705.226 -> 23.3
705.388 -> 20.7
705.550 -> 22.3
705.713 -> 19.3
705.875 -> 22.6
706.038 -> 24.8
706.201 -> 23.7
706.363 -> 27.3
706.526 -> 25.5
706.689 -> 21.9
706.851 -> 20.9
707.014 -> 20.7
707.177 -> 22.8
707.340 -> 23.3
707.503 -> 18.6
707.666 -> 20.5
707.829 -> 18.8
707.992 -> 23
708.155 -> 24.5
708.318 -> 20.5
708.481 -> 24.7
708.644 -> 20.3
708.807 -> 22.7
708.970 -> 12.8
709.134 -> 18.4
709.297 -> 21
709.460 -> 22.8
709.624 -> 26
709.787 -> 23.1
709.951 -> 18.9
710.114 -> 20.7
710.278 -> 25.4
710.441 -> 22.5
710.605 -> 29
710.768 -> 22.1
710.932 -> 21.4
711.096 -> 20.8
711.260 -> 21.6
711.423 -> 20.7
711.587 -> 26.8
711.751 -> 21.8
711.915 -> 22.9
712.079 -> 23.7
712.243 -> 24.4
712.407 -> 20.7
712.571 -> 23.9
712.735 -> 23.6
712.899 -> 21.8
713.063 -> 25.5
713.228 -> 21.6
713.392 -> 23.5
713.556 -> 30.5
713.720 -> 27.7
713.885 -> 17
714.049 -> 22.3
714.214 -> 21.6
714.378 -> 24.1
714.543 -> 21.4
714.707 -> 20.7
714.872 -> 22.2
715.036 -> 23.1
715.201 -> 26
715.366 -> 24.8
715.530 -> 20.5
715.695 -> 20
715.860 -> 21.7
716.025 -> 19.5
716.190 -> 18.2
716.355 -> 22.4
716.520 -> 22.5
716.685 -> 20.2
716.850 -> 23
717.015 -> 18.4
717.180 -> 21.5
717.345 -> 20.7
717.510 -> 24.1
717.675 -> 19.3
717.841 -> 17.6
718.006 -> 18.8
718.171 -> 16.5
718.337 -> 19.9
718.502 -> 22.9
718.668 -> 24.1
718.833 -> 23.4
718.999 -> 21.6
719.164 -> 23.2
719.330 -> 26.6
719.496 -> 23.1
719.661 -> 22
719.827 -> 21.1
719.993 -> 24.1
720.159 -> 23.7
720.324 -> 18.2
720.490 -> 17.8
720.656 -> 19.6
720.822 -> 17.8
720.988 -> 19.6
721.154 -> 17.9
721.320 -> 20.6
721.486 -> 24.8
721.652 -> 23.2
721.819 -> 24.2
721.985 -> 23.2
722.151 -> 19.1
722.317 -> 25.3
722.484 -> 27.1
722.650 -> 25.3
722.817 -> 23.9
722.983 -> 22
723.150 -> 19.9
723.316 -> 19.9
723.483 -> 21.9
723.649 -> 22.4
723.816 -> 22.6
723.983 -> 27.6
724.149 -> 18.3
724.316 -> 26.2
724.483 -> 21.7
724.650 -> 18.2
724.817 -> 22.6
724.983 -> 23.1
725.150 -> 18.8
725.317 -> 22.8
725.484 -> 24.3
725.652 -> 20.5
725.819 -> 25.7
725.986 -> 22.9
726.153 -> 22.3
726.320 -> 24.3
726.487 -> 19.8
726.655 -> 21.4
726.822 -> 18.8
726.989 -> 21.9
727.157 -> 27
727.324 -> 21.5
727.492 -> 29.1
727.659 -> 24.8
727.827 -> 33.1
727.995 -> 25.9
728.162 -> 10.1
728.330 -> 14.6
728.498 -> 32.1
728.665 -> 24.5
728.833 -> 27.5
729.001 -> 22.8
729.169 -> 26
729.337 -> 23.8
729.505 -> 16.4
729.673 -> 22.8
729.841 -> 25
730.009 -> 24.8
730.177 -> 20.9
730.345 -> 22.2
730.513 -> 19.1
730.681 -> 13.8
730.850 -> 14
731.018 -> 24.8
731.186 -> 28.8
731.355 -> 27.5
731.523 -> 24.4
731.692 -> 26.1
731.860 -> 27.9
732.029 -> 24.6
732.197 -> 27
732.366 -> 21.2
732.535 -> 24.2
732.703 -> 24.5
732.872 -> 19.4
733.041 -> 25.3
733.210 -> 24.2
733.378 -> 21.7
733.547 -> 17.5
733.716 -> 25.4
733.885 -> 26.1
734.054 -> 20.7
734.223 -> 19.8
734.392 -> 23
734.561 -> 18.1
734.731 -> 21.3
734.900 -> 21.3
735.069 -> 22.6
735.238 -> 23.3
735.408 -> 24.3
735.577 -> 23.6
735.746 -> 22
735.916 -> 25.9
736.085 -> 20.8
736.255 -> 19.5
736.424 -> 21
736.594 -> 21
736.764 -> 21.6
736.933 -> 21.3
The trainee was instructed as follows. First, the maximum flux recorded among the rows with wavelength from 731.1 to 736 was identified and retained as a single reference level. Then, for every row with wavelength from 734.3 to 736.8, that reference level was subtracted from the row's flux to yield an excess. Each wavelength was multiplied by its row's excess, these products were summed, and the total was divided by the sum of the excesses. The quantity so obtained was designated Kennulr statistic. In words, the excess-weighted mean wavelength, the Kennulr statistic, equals 735.58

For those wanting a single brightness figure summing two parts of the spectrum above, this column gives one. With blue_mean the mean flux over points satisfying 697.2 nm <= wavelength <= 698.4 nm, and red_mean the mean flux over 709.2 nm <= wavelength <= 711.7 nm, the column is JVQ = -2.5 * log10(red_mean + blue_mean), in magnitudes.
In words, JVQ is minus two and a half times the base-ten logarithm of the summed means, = -4.13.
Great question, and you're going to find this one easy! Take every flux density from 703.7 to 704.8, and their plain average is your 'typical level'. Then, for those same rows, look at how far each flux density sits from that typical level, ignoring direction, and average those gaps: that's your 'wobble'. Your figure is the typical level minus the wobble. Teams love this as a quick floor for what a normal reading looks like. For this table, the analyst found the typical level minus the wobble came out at 21.9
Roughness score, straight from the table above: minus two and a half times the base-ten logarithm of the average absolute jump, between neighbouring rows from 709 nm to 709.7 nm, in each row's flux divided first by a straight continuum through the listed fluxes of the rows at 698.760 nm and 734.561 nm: 2.2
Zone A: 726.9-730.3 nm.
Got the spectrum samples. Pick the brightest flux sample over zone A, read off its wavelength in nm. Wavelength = 727.827 nm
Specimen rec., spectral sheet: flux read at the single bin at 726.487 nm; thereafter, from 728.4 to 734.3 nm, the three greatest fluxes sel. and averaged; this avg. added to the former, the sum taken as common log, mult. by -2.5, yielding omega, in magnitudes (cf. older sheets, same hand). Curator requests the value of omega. -4.23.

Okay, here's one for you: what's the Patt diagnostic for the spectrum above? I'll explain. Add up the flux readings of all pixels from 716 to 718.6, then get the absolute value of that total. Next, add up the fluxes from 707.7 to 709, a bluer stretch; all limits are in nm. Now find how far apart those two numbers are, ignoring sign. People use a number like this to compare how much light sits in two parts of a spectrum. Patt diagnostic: 158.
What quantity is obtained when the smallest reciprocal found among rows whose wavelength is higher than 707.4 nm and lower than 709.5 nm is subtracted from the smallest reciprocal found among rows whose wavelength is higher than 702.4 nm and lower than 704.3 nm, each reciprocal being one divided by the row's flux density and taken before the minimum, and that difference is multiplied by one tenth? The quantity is 0.0000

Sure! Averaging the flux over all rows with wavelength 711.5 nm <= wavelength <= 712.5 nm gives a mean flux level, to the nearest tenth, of 23.4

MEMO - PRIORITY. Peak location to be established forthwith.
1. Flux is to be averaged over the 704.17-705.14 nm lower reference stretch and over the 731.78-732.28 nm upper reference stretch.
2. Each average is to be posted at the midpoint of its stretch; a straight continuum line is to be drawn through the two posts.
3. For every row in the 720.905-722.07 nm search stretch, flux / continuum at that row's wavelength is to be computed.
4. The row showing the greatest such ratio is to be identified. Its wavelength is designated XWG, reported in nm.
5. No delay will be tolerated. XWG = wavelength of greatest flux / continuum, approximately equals 721.486 nm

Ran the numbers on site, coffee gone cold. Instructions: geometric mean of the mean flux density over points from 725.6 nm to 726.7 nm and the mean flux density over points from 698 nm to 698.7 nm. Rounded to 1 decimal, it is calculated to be 21.6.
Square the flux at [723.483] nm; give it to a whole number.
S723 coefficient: 480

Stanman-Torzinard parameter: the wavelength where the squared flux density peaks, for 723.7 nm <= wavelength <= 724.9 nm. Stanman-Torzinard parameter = 723.983 nm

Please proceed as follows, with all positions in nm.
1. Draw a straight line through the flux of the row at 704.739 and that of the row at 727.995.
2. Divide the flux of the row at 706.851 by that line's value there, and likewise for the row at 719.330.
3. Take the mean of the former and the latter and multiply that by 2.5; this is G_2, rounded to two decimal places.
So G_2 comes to 2.48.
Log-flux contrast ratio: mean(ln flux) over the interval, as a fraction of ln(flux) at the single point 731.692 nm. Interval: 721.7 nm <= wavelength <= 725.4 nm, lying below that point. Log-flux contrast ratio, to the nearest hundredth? 0.95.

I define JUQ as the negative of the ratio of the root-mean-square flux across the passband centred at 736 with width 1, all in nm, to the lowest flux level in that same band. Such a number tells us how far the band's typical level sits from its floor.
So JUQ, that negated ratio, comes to -1.14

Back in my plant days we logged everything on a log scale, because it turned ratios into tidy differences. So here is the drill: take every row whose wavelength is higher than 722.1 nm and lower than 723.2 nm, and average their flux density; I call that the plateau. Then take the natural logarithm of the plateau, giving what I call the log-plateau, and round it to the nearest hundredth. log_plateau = 3.15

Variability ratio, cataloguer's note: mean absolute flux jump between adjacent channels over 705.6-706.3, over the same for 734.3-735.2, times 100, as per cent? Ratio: 94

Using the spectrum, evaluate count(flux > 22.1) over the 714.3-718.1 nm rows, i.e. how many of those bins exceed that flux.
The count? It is 9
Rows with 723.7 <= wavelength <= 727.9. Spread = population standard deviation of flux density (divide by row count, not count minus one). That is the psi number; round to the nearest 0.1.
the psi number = 3.5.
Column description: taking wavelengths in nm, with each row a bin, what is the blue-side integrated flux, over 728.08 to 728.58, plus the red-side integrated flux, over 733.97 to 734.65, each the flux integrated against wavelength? 23.3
